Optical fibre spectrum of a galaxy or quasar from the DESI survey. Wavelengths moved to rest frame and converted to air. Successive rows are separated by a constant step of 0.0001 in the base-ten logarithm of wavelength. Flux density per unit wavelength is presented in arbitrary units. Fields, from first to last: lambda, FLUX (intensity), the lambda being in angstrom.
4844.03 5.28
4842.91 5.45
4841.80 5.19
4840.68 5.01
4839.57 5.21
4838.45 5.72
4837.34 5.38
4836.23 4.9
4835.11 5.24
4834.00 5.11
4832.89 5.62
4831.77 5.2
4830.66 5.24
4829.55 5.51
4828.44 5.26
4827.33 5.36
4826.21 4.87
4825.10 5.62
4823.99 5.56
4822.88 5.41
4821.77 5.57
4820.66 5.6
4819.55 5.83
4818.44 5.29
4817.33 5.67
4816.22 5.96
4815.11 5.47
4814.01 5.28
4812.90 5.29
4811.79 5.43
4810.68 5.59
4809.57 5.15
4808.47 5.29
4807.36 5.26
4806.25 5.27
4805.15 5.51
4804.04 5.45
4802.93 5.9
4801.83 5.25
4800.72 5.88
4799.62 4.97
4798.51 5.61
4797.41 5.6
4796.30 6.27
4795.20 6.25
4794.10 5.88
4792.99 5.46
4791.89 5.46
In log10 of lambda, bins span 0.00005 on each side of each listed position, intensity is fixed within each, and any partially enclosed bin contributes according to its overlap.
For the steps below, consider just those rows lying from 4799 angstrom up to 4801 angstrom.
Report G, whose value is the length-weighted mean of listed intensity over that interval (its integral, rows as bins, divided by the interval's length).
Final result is 5.37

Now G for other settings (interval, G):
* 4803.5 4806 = 5.46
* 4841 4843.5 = 5.28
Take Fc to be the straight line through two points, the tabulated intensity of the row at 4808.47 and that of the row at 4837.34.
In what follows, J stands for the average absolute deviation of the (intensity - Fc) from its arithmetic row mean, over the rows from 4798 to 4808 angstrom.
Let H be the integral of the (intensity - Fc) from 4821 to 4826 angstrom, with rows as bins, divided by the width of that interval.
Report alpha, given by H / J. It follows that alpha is 0.7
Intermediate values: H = 0.16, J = 0.243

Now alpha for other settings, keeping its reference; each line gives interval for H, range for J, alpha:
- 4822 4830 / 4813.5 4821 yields 0.2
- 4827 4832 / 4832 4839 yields -0.1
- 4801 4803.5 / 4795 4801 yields 0.9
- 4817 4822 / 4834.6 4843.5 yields 1.4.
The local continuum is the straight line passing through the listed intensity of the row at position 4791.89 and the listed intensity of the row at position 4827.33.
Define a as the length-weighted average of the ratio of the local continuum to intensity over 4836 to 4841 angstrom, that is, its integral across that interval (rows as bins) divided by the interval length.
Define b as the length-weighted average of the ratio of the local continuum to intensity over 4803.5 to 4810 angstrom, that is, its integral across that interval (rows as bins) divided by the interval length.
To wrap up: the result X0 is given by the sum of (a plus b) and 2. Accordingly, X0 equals 4.03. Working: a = 1.01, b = 1.02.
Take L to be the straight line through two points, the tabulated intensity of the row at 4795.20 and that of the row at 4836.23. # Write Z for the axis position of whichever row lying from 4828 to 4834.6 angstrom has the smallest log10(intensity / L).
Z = 4828.44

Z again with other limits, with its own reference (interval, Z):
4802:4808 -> 4806.25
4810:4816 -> 4812.90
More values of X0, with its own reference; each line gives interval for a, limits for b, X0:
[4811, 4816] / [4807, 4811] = 4.02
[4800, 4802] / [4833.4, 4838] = 4.01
